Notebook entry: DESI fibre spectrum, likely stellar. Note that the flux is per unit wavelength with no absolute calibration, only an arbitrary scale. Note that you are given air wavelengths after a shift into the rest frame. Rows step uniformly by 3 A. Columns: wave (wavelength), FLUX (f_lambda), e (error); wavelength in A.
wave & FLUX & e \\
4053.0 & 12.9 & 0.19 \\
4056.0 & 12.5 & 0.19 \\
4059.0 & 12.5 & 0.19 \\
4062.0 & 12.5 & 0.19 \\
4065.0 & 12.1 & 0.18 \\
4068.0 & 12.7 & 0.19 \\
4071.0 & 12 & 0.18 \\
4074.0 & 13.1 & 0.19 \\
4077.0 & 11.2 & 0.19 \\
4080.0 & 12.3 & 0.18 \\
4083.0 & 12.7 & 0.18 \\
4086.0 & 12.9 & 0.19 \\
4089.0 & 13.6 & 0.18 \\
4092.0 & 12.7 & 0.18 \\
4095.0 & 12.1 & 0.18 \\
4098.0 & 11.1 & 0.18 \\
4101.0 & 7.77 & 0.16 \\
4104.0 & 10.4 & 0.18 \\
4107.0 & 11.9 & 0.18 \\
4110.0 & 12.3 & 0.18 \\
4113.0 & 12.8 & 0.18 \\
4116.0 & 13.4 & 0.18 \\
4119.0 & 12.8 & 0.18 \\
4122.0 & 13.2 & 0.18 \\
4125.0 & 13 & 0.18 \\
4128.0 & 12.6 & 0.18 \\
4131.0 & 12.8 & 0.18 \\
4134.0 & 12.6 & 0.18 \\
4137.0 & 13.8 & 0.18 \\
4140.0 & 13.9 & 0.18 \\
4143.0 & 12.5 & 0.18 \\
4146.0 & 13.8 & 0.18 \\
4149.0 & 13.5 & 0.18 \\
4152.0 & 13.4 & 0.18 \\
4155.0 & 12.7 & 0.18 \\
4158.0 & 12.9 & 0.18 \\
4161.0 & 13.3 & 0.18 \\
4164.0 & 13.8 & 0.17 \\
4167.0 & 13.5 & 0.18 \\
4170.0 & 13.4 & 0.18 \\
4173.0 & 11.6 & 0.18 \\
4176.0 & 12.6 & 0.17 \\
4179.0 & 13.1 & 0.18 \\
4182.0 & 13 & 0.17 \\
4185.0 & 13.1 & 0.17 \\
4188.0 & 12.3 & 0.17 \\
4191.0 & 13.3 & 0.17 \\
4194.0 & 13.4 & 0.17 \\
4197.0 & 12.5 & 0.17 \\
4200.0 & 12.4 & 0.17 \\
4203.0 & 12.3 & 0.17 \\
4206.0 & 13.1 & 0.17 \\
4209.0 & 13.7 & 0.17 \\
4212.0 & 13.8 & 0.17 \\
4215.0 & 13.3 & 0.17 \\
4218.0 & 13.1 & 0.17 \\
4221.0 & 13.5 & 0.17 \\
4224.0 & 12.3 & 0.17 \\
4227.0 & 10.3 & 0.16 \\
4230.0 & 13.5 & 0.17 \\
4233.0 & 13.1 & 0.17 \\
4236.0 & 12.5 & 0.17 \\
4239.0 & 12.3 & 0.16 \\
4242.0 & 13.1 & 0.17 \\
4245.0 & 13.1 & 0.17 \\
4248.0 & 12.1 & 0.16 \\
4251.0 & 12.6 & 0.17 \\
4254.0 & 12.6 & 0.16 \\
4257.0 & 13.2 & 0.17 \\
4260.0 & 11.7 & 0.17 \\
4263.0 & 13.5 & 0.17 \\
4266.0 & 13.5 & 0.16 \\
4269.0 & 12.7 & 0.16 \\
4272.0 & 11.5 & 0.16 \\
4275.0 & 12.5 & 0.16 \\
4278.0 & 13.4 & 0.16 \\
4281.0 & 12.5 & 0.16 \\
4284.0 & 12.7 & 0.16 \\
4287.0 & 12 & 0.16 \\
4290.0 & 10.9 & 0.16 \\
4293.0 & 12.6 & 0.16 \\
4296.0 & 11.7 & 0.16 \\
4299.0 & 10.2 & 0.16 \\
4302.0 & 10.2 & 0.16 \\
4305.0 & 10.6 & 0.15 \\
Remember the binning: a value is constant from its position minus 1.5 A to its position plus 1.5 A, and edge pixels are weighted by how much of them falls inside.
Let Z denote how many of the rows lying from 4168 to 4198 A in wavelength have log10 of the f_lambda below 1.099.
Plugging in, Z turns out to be 3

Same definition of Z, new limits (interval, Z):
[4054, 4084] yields 7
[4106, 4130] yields 2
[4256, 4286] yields 4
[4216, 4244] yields 4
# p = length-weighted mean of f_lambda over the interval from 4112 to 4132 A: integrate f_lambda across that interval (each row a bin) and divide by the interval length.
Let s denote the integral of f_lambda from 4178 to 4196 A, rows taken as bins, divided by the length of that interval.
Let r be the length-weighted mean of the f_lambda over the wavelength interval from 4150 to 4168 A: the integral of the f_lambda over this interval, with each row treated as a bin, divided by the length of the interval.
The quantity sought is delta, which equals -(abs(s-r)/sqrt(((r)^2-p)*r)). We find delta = -0.005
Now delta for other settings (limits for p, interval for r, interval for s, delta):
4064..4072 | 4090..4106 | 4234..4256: -0.050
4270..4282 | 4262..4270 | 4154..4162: -0.006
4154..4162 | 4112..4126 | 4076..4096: -0.011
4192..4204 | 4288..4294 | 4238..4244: -0.028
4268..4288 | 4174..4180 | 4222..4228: -0.027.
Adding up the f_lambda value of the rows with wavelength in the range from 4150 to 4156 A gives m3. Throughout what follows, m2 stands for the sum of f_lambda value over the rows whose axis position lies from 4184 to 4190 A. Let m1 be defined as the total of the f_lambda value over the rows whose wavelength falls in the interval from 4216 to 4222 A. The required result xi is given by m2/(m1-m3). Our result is 51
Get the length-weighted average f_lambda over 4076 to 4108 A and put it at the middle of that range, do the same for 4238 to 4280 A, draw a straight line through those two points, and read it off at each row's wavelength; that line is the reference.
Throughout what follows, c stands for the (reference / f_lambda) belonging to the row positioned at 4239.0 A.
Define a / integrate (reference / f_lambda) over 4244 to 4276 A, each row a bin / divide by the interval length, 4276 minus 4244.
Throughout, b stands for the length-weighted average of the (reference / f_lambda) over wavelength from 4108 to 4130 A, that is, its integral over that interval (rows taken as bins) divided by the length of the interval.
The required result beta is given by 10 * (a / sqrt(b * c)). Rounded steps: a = 1.01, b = 0.92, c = 1.02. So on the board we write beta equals 10.4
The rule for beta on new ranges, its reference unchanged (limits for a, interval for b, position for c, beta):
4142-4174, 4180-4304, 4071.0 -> 9.3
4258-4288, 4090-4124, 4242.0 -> 10.3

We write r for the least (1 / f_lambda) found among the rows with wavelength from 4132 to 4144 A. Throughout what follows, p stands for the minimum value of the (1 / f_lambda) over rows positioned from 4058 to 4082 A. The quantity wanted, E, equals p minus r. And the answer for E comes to 0.0044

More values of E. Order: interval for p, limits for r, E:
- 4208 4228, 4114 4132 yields -0.0022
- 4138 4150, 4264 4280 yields -0.0021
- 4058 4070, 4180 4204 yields 0.0041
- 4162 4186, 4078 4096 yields -0.0011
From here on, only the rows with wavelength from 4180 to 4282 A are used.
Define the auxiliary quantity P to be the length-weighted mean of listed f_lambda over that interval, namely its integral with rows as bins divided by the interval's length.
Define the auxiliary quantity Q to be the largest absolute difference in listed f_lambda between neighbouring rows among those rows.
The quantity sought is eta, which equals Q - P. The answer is -9.6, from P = 12.79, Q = 3.2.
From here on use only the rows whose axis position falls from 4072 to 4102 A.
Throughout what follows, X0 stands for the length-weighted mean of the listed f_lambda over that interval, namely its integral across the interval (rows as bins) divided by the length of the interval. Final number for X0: 12.0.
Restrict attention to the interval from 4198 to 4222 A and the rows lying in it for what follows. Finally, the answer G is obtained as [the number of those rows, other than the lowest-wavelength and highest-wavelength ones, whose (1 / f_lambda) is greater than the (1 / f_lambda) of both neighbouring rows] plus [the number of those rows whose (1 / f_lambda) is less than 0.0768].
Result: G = 8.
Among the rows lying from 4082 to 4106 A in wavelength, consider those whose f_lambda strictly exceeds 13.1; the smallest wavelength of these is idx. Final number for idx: 4089.0 A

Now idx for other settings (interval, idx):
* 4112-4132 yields 4116.0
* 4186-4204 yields 4191.0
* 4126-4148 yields 4137.0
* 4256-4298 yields 4257.0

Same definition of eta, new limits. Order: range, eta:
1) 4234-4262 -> -11.1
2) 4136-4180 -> -11.4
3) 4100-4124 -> -9.3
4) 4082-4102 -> -8.6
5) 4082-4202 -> -9.4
